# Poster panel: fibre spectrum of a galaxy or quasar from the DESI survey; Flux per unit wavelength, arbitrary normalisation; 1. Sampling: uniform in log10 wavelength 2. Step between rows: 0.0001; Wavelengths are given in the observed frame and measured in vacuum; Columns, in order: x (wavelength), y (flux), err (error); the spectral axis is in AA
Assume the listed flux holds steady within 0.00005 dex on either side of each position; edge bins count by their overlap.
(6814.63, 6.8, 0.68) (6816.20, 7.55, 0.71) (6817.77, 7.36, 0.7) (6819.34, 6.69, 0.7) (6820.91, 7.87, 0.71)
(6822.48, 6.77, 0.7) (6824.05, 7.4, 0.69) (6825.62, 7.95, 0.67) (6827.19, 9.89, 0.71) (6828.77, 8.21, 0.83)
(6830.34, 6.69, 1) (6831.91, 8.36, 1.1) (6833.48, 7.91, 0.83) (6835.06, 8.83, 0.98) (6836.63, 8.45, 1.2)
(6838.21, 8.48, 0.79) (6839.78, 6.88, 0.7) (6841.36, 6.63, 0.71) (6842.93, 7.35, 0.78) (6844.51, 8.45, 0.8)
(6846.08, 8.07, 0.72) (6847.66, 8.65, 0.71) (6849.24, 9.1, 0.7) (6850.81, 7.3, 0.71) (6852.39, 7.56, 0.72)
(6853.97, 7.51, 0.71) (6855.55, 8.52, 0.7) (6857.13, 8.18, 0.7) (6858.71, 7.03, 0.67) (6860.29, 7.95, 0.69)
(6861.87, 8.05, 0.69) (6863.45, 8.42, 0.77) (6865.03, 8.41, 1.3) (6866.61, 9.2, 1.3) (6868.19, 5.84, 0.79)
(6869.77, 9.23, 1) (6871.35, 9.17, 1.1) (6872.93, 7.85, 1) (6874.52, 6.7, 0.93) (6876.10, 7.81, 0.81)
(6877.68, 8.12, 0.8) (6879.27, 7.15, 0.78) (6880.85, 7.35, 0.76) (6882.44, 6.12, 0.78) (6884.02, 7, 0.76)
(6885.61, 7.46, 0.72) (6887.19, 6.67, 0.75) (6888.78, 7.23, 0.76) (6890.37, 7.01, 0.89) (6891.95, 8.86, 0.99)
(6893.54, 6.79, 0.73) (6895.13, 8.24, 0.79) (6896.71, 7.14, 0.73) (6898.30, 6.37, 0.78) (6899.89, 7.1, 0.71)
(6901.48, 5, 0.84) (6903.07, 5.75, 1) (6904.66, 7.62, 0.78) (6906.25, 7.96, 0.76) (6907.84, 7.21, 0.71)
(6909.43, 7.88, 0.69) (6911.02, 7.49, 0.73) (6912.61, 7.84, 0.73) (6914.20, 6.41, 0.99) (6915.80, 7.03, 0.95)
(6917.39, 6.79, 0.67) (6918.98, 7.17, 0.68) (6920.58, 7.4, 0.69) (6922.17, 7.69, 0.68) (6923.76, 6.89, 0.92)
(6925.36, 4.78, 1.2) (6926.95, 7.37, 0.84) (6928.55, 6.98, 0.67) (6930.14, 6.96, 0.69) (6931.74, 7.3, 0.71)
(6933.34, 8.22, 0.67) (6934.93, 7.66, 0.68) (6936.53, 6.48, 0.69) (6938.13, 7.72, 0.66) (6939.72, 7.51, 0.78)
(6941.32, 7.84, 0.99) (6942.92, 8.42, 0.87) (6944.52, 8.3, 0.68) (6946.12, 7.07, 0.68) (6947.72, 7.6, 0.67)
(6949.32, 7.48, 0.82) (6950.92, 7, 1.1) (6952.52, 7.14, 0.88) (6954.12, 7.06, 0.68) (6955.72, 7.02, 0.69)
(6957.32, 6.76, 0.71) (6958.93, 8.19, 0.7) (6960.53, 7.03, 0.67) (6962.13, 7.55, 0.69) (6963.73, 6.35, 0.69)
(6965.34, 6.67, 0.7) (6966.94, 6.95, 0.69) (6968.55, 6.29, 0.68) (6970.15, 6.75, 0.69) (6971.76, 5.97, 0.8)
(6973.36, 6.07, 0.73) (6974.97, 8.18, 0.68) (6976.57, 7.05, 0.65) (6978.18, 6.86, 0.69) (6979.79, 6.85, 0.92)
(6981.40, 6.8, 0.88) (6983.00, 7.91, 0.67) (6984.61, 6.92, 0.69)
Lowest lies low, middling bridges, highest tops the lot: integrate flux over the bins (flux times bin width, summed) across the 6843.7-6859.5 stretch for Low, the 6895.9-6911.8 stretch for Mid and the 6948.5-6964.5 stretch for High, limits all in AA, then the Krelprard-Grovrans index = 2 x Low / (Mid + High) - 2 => -0.87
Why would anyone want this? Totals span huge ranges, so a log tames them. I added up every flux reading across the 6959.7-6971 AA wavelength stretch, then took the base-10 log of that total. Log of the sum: 1.68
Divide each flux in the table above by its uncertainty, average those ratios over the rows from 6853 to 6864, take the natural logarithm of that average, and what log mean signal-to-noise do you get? 2.42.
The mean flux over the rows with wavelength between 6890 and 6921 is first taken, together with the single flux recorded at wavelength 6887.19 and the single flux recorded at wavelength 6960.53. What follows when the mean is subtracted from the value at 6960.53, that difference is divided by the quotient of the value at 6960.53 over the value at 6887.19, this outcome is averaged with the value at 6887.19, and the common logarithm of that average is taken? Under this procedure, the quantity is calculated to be 0.52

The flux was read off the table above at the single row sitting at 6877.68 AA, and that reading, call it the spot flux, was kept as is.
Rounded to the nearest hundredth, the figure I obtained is 8.12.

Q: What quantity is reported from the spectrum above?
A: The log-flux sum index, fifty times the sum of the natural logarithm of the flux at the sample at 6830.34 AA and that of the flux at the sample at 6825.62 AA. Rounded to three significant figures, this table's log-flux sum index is 199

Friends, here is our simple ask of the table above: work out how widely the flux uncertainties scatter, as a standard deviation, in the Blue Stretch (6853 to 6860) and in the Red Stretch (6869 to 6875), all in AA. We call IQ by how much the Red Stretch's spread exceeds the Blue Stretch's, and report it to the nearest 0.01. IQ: 0.05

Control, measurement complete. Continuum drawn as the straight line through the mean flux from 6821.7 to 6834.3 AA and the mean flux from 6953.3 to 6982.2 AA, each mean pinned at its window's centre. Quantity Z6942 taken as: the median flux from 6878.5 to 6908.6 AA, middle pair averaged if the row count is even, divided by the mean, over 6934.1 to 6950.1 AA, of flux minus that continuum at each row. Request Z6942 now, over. 14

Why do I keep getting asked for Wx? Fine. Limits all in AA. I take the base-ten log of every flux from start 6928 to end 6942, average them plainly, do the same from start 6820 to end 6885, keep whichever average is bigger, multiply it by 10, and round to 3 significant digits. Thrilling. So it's 8.93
